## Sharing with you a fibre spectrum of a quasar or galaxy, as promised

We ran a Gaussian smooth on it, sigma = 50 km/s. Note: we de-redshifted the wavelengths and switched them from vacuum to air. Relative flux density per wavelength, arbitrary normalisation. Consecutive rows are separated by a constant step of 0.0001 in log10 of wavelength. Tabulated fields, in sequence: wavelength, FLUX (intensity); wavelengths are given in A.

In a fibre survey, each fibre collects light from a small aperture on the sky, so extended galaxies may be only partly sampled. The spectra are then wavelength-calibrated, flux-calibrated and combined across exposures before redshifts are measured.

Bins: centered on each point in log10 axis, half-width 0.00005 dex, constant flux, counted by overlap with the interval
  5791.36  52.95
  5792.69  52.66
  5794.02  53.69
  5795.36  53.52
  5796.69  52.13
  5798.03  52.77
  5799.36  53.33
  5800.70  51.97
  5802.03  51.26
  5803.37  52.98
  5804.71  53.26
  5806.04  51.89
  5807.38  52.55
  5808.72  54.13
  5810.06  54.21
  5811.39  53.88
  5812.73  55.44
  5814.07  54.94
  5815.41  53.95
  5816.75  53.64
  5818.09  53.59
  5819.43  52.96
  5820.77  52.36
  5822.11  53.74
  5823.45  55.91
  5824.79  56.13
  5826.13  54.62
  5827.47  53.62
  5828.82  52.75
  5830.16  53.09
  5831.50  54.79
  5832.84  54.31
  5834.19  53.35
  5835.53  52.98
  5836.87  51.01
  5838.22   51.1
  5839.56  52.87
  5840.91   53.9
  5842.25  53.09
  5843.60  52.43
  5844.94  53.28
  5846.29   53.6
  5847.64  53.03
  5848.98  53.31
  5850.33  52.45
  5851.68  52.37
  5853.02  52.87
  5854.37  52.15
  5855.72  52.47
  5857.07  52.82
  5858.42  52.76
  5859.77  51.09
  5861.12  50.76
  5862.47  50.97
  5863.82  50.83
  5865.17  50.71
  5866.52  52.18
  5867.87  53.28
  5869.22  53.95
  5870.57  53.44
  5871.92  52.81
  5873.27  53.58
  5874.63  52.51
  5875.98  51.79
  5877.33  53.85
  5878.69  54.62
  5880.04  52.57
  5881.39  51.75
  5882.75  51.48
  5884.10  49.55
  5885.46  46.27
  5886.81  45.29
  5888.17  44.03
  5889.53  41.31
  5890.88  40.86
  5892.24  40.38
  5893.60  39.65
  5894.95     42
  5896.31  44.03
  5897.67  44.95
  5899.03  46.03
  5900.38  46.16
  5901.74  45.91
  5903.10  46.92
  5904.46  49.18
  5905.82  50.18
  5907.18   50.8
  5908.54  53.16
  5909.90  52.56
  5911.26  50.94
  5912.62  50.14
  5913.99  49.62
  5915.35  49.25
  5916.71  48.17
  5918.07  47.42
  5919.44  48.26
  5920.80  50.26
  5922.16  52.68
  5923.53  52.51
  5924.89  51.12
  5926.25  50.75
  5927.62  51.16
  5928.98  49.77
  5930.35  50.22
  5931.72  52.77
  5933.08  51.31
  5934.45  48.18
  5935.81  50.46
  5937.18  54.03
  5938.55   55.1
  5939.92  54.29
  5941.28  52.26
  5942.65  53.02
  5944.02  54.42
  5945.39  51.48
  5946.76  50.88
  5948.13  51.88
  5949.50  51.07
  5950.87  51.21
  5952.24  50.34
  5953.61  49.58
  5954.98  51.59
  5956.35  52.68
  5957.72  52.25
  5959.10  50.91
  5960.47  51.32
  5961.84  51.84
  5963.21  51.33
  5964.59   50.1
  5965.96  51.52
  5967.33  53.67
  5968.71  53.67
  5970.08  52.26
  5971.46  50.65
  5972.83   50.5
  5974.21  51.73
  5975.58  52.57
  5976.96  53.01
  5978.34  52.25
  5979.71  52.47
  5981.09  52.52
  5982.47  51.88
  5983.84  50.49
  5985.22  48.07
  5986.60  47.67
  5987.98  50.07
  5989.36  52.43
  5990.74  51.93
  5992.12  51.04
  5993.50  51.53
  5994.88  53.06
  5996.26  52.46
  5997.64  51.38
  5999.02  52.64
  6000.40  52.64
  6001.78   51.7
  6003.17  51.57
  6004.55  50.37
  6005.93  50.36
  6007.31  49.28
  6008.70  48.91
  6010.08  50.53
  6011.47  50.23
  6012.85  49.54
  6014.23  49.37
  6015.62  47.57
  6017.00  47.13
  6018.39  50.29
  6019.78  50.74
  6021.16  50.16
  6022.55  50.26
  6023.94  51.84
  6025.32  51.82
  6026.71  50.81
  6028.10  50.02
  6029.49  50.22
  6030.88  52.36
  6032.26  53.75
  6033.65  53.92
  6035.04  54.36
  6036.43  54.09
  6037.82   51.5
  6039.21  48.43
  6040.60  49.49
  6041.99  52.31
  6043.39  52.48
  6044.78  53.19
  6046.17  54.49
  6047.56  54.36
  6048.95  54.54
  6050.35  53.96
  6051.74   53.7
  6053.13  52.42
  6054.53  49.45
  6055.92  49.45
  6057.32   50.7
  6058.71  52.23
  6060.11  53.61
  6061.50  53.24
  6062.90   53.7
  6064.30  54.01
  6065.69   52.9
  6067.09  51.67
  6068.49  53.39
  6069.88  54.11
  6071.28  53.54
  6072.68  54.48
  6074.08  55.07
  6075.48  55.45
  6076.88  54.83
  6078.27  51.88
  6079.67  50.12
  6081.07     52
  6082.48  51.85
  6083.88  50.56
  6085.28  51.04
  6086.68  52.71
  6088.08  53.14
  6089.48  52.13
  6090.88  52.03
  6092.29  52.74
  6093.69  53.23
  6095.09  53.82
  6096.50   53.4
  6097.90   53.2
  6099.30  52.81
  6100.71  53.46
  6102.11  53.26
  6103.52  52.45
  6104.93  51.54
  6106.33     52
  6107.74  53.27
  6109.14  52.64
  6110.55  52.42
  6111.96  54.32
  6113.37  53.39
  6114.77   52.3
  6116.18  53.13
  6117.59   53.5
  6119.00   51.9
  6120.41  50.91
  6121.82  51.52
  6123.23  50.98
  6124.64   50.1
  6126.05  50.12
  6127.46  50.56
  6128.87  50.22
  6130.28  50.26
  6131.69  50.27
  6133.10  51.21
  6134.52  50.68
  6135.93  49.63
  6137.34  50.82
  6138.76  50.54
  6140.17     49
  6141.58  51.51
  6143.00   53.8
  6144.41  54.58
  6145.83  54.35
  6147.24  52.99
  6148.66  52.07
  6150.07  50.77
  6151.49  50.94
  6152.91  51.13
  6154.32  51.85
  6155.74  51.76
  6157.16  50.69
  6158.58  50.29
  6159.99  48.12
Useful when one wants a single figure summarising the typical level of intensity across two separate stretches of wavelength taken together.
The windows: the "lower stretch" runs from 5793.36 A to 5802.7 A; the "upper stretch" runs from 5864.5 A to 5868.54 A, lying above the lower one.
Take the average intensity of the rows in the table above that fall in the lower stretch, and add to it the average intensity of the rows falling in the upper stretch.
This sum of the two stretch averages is 105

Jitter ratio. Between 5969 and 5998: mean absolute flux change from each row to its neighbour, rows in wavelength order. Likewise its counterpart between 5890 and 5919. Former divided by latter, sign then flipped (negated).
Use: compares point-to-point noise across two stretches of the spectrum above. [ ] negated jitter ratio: -1.0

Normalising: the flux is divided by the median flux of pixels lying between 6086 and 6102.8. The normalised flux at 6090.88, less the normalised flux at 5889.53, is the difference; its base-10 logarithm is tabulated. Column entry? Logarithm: -0.70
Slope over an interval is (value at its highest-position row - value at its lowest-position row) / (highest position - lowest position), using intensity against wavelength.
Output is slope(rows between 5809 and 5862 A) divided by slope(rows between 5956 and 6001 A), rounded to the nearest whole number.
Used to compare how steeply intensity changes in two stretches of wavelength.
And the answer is 74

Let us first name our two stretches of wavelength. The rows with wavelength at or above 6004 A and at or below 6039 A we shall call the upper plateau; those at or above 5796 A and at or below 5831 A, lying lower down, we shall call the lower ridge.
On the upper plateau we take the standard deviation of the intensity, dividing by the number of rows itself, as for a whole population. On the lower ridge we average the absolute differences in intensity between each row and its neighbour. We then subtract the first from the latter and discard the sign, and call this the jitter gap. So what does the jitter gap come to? 1.0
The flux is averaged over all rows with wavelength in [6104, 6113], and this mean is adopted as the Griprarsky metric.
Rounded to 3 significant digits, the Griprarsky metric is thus 52.7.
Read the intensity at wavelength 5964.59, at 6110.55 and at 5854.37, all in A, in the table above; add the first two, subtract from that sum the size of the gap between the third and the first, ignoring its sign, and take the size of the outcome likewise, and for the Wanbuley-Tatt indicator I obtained 100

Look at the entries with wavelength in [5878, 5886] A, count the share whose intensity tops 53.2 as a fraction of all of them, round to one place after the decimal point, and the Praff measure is 0.2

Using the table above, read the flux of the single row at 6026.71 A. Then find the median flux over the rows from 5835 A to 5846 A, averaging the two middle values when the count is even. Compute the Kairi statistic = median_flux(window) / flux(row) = 1.04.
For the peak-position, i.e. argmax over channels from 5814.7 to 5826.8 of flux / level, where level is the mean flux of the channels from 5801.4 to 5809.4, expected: 5824.79 A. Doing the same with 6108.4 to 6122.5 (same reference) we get 6111.96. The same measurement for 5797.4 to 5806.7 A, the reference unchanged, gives 5799.36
